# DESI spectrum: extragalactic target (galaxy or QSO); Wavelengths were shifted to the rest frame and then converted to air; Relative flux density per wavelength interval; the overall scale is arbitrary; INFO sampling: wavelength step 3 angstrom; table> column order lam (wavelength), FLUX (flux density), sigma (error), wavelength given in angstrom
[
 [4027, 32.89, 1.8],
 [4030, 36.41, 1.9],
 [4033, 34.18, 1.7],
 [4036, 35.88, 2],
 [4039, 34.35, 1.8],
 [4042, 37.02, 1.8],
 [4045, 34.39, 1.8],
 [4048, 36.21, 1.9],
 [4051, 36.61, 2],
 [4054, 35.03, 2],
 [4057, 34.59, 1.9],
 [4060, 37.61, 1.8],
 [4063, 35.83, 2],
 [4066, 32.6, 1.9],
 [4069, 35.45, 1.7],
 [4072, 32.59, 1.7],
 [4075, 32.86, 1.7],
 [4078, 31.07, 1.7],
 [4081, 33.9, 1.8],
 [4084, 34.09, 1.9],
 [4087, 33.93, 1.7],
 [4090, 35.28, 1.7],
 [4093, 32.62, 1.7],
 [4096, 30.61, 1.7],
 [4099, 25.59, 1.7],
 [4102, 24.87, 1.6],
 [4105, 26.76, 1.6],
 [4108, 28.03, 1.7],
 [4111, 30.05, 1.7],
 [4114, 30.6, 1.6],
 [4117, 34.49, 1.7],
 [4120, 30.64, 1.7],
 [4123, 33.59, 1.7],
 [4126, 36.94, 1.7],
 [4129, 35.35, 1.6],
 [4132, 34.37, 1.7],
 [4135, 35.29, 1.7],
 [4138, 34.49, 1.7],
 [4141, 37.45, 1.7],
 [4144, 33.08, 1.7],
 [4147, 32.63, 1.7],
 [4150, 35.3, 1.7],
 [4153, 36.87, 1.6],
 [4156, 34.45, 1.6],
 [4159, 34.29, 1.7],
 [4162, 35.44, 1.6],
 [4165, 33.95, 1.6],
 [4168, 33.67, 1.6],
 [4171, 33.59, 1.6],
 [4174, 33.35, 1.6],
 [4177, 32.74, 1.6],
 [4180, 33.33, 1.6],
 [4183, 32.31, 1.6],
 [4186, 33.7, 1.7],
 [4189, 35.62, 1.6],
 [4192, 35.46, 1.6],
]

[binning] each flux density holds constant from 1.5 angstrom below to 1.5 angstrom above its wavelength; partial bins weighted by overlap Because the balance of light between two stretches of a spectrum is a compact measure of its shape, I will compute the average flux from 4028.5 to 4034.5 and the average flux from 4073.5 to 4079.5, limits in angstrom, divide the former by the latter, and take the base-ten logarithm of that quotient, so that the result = 0.043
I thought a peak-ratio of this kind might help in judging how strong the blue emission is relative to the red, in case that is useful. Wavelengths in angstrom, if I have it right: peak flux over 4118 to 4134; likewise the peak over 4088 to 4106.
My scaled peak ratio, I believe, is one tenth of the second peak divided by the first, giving 0.096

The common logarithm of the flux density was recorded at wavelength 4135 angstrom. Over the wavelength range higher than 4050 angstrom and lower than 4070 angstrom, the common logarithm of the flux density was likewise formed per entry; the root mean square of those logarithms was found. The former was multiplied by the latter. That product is 2.40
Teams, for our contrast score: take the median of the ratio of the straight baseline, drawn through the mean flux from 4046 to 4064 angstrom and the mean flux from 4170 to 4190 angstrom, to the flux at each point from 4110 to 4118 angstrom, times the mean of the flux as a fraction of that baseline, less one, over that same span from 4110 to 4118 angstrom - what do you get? -0.10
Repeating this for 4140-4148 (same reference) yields 0.00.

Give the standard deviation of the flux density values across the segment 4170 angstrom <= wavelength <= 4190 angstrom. 1.0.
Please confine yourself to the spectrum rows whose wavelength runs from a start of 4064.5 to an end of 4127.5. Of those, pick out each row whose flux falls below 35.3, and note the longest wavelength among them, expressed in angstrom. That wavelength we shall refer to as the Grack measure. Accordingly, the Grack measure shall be 4123 angstrom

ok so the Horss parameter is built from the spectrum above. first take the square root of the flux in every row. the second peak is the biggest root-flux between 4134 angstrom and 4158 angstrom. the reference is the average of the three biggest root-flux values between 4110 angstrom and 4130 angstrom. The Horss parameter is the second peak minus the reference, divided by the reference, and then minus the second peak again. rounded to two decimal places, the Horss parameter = -6.09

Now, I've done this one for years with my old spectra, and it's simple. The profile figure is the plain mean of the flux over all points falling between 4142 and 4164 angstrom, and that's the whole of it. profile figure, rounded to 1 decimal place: 34.6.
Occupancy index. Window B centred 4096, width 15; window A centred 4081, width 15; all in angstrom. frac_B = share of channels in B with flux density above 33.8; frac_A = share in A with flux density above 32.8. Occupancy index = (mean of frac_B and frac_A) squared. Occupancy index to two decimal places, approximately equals 0.25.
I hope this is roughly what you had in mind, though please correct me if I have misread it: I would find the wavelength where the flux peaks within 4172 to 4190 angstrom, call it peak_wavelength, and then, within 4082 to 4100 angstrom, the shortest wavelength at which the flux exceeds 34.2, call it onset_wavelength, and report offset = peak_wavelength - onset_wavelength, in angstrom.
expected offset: 99 angstrom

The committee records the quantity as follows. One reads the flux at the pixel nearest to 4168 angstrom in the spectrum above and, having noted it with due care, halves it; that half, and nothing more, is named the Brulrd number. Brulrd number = 16.8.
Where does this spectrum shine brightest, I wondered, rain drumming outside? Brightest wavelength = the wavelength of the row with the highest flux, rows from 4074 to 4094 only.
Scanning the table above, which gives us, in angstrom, 4090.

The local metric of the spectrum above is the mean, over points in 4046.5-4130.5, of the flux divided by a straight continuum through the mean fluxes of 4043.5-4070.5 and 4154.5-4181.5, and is 0.94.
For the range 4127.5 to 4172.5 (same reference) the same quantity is 1.02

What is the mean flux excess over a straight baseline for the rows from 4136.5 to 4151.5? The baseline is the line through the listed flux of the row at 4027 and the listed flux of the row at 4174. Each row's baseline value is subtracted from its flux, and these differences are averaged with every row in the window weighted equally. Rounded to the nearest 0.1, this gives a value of 1.3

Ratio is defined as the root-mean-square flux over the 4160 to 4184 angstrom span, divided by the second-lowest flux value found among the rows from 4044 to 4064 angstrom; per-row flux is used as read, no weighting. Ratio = 0.97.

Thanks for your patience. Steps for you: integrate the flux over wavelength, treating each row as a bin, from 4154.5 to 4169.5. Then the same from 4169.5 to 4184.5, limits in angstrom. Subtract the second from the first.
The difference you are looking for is 19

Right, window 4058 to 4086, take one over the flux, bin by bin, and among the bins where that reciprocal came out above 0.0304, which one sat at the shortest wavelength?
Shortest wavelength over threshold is 4066 angstrom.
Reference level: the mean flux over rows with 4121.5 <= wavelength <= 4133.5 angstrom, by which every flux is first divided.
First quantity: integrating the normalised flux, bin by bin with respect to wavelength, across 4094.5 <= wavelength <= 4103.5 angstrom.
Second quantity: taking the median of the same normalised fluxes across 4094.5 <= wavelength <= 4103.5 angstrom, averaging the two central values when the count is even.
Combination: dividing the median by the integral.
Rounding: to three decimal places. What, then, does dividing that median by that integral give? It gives 0.105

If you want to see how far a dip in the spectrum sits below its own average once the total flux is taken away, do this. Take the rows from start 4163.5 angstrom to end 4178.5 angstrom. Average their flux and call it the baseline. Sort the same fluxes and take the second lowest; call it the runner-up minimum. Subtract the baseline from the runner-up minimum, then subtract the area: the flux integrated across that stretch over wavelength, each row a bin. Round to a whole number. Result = -502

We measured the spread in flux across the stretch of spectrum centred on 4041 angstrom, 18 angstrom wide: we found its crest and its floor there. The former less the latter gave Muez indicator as 3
